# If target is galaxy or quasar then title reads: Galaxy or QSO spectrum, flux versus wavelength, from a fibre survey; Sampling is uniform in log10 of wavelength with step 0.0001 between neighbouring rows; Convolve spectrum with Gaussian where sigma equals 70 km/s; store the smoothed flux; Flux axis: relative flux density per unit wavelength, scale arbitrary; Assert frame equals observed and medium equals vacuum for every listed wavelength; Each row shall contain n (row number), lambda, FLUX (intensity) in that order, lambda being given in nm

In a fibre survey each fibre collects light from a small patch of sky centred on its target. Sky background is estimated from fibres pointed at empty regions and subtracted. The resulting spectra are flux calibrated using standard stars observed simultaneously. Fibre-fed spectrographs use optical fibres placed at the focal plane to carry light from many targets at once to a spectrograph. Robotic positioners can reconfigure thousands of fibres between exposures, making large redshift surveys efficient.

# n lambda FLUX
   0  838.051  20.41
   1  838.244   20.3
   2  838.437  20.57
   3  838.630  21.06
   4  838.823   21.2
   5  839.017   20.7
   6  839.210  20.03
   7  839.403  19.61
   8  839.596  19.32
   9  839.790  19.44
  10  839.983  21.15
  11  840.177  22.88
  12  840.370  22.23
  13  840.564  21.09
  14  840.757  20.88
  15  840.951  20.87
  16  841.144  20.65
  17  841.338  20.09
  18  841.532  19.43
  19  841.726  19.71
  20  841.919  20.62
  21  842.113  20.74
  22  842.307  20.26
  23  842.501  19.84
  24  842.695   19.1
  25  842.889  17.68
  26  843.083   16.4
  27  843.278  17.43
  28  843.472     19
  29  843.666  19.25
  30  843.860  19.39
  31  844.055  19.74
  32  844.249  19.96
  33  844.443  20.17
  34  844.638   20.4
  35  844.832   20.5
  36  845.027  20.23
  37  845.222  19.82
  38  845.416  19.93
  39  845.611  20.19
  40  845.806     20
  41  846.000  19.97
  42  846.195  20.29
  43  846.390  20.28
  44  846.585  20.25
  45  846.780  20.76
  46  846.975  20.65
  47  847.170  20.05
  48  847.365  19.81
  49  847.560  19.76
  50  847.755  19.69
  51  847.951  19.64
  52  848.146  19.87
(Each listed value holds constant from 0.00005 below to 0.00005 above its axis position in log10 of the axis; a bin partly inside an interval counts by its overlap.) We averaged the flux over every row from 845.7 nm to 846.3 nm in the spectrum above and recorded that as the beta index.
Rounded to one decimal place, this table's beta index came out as 20.1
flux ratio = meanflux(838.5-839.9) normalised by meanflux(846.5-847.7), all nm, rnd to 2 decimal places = 1.00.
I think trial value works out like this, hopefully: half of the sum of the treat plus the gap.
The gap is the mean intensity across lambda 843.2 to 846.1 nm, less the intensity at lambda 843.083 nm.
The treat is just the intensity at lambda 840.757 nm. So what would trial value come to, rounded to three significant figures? 12.1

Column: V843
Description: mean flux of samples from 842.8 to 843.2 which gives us 17.0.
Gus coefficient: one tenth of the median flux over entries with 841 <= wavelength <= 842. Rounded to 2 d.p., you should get 2.01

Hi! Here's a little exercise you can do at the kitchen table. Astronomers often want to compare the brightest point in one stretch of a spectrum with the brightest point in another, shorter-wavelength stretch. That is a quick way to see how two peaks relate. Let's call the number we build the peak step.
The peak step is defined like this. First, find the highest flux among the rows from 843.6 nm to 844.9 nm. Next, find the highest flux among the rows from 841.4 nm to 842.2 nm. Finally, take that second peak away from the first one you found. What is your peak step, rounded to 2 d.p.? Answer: -0.24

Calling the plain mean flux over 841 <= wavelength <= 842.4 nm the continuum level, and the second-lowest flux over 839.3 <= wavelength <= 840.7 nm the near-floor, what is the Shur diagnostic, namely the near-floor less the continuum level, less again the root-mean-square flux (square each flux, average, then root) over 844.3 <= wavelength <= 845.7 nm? -21.0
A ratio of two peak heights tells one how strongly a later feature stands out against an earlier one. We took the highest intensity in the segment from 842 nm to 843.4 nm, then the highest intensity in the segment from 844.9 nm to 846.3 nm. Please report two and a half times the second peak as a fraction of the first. 2.45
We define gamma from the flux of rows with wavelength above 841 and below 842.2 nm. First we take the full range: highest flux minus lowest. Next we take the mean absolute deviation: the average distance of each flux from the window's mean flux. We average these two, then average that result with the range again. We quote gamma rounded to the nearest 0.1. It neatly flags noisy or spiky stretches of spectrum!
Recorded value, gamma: 1.1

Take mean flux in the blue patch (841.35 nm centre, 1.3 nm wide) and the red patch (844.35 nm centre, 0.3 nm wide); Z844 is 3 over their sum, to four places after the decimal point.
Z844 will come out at 0.0743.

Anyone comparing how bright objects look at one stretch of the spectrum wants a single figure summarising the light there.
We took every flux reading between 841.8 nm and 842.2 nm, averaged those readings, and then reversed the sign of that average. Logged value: -20.7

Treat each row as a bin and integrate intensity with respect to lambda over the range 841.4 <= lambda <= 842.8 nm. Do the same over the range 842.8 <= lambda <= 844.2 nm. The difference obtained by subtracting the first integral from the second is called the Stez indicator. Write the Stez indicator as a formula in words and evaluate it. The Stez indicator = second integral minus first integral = -2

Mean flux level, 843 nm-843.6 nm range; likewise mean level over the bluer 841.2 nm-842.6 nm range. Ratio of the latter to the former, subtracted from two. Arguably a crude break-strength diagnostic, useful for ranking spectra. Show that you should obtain 0.86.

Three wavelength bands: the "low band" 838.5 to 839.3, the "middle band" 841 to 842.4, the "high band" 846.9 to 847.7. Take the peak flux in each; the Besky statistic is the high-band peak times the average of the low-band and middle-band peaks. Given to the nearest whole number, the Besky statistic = 433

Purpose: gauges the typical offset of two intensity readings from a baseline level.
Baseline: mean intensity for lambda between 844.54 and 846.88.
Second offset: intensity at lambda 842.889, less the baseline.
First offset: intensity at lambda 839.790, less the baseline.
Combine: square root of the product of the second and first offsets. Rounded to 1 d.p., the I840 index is 1.4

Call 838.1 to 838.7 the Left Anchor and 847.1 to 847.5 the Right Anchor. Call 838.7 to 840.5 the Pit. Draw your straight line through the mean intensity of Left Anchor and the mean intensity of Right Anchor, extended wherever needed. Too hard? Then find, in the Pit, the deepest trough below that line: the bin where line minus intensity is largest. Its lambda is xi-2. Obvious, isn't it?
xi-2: 839.596 nm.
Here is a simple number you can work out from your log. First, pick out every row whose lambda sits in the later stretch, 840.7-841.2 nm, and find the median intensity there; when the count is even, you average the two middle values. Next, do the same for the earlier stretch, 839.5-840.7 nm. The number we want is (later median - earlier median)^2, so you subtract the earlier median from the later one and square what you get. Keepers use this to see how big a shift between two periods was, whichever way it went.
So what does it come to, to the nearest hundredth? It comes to 0.06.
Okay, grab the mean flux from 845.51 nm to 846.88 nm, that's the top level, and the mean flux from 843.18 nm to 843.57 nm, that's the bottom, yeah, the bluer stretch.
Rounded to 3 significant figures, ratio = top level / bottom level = 1.11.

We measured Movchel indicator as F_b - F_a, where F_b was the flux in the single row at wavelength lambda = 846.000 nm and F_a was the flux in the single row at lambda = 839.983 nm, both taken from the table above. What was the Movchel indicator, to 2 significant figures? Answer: -1.2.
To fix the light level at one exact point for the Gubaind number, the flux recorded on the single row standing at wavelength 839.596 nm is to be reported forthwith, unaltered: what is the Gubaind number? 19.32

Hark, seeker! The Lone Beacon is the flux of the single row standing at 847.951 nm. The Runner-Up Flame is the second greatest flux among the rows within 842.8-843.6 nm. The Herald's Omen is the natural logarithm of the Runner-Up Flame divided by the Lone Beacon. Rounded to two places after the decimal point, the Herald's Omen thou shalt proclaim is -0.11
